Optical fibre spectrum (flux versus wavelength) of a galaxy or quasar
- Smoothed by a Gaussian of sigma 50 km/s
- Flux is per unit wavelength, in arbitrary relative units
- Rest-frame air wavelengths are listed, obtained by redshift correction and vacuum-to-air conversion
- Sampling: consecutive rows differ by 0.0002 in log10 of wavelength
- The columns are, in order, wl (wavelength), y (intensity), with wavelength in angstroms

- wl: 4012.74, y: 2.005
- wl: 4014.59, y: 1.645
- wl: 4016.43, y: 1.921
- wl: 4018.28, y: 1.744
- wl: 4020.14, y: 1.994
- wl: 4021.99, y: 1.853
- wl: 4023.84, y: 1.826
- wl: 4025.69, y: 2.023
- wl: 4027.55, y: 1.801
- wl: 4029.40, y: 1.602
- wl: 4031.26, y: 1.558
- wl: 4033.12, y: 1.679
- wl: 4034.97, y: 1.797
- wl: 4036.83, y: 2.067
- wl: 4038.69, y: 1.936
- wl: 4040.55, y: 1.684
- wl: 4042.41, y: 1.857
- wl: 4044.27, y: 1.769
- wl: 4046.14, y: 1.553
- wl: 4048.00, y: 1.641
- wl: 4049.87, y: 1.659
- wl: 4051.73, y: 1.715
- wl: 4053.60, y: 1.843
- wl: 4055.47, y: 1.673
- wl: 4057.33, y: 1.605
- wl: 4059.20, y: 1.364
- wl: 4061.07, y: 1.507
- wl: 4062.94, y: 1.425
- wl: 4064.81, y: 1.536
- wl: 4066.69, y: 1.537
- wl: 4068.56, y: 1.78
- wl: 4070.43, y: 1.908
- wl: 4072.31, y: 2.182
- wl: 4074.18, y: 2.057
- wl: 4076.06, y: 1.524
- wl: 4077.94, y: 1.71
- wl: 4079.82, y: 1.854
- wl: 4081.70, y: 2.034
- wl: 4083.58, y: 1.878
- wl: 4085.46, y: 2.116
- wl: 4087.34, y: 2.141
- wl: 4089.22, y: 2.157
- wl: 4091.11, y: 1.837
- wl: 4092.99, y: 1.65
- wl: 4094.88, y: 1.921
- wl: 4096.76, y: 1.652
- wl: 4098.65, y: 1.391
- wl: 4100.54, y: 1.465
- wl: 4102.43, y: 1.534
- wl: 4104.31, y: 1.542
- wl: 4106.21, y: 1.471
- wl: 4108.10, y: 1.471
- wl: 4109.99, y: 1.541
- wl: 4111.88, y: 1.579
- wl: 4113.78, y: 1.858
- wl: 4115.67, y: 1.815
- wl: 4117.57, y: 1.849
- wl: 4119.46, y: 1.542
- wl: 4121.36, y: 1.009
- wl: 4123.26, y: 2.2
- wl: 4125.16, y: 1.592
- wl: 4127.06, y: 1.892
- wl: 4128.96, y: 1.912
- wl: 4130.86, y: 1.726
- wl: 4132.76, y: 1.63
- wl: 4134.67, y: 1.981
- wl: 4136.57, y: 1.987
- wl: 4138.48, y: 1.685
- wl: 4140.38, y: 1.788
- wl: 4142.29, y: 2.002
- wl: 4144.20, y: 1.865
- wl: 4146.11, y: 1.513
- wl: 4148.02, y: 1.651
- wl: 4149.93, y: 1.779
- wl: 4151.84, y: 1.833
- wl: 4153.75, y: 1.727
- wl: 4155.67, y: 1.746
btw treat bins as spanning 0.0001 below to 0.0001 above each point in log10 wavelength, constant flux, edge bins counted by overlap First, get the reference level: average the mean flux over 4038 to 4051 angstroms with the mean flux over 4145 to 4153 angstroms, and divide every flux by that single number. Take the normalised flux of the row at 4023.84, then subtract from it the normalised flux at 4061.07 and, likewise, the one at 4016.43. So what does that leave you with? -0.94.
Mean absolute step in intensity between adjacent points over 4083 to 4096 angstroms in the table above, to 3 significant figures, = 0.176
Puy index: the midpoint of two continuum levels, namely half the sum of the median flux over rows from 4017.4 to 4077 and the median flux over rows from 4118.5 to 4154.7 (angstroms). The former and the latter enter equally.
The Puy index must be 1.75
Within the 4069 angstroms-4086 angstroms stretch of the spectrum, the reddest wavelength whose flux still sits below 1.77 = 4077.94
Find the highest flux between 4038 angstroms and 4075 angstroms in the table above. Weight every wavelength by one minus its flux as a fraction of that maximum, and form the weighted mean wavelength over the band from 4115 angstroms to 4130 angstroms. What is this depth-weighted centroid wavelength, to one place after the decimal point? 4121.7 angstroms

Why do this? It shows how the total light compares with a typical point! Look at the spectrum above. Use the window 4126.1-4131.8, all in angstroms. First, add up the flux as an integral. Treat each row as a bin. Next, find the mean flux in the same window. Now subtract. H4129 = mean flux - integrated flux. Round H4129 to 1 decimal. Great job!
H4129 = -8.7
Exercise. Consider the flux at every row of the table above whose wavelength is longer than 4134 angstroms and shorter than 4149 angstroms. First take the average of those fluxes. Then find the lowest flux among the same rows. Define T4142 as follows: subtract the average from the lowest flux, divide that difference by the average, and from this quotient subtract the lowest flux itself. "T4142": -1.68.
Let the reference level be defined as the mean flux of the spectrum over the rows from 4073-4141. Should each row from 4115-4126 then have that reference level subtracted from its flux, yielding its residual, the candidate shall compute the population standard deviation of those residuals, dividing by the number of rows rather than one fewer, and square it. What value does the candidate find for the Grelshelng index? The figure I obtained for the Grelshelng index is 0.13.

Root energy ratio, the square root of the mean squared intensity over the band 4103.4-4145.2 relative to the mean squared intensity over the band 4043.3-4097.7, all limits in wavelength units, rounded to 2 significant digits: 0.98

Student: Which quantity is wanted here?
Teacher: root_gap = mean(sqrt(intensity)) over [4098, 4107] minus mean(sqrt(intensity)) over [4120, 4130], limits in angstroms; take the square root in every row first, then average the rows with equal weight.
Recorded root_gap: -0.08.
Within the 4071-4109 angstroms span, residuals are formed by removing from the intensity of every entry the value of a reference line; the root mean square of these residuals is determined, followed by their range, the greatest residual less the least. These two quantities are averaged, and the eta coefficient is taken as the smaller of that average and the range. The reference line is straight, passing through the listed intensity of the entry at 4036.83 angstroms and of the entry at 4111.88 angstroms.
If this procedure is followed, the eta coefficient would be 0.47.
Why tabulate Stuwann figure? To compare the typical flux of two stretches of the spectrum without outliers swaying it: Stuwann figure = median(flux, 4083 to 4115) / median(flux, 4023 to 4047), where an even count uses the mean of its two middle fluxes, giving 0.92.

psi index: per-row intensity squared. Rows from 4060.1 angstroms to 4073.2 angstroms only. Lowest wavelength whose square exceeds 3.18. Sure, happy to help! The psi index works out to 4070.43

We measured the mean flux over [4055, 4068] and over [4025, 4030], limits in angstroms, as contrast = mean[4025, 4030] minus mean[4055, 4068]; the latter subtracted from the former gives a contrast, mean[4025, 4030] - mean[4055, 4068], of 0.29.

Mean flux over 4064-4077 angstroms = 1.79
